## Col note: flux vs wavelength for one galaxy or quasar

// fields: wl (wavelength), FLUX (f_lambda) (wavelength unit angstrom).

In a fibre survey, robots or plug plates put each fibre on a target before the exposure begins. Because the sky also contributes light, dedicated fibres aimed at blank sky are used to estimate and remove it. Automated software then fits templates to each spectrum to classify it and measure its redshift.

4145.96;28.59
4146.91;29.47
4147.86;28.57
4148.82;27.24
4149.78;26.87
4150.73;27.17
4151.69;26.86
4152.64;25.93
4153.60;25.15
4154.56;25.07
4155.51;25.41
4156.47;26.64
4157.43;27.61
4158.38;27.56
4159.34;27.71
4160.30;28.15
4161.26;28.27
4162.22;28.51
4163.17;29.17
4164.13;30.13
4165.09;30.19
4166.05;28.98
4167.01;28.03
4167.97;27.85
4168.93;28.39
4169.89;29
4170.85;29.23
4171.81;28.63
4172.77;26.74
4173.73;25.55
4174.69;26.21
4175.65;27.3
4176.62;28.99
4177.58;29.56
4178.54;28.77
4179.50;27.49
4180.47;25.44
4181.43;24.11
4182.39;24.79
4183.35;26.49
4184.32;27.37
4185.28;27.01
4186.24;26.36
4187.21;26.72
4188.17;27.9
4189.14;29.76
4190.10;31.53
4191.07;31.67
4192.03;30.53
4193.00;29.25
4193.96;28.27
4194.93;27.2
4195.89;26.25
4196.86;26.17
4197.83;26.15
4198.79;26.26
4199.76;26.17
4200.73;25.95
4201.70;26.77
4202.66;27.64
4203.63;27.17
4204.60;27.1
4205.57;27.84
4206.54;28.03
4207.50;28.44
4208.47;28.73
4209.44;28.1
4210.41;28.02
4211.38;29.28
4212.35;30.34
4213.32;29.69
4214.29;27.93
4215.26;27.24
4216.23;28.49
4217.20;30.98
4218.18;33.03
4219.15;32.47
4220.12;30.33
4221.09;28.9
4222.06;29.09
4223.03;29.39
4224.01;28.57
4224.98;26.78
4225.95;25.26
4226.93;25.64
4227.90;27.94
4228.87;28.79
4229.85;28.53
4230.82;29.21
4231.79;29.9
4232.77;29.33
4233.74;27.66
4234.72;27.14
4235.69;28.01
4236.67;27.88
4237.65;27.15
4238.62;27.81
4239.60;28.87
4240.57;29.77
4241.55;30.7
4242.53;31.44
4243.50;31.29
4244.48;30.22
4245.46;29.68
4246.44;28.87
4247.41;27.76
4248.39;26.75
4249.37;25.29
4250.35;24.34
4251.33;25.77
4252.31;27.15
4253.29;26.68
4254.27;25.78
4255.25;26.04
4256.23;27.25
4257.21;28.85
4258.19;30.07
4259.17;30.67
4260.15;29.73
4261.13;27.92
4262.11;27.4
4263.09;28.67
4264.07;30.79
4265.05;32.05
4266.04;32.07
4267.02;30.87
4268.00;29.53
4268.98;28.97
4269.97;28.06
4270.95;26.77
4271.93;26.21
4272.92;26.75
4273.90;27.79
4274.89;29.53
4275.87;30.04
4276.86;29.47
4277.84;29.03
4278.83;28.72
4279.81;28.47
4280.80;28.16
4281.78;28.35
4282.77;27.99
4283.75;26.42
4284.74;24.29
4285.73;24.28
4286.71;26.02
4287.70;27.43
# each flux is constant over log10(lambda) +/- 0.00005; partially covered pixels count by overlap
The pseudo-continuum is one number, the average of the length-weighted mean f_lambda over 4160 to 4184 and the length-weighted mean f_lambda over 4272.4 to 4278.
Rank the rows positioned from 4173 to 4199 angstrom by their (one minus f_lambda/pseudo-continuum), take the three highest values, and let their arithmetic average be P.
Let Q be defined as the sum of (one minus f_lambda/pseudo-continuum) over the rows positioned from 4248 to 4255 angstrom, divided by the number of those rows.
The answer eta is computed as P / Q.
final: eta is 2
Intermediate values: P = 0.12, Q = 0.082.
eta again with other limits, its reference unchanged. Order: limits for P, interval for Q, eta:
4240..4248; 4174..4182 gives 0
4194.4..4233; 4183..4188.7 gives 2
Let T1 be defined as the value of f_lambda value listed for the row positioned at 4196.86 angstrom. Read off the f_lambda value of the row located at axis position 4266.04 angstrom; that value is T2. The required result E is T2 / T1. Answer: 1.23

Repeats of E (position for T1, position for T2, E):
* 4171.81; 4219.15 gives 1.13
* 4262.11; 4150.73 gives 0.99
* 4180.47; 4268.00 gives 1.16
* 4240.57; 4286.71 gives 0.87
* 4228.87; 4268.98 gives 1.01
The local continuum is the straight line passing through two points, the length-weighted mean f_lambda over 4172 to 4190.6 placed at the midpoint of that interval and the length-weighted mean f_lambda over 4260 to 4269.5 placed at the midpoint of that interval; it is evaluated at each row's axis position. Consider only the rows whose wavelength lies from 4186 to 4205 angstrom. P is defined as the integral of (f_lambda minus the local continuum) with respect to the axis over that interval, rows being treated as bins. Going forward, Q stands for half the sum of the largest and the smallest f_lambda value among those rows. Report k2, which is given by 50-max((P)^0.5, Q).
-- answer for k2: 21.2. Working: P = 0.9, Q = 28.8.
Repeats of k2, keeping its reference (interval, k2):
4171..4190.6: 22.2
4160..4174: 22.1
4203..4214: 21.3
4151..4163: 23.2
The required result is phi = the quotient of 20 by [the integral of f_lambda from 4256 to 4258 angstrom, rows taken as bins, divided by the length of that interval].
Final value 0.703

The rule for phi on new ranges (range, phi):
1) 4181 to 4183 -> 0.811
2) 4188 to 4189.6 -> 0.692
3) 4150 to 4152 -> 0.740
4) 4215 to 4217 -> 0.704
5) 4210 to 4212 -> 0.695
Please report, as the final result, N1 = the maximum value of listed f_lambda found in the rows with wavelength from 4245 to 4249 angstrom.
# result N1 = 29.68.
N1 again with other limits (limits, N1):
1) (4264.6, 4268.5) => 32.07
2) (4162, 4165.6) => 30.19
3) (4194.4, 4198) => 27.2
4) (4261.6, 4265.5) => 32.05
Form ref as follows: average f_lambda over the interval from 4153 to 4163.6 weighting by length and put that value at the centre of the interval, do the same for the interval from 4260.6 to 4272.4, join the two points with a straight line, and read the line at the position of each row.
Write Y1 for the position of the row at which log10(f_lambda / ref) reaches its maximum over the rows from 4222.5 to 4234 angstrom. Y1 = 4231.79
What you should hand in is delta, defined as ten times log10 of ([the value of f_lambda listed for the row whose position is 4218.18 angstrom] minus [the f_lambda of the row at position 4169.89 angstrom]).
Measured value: 6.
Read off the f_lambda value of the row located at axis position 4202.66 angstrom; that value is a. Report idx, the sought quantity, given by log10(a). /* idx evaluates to 1.44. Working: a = 27.64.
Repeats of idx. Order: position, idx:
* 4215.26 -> 1.44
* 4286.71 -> 1.42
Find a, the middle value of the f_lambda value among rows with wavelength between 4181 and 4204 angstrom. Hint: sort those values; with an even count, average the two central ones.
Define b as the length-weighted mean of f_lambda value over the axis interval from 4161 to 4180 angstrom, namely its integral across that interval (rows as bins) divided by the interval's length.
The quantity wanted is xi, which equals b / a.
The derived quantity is 1.05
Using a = 26.9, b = 28.3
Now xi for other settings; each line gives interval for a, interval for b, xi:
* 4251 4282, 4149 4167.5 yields 0.96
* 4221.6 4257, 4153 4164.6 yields 0.98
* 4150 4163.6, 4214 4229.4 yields 1.05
